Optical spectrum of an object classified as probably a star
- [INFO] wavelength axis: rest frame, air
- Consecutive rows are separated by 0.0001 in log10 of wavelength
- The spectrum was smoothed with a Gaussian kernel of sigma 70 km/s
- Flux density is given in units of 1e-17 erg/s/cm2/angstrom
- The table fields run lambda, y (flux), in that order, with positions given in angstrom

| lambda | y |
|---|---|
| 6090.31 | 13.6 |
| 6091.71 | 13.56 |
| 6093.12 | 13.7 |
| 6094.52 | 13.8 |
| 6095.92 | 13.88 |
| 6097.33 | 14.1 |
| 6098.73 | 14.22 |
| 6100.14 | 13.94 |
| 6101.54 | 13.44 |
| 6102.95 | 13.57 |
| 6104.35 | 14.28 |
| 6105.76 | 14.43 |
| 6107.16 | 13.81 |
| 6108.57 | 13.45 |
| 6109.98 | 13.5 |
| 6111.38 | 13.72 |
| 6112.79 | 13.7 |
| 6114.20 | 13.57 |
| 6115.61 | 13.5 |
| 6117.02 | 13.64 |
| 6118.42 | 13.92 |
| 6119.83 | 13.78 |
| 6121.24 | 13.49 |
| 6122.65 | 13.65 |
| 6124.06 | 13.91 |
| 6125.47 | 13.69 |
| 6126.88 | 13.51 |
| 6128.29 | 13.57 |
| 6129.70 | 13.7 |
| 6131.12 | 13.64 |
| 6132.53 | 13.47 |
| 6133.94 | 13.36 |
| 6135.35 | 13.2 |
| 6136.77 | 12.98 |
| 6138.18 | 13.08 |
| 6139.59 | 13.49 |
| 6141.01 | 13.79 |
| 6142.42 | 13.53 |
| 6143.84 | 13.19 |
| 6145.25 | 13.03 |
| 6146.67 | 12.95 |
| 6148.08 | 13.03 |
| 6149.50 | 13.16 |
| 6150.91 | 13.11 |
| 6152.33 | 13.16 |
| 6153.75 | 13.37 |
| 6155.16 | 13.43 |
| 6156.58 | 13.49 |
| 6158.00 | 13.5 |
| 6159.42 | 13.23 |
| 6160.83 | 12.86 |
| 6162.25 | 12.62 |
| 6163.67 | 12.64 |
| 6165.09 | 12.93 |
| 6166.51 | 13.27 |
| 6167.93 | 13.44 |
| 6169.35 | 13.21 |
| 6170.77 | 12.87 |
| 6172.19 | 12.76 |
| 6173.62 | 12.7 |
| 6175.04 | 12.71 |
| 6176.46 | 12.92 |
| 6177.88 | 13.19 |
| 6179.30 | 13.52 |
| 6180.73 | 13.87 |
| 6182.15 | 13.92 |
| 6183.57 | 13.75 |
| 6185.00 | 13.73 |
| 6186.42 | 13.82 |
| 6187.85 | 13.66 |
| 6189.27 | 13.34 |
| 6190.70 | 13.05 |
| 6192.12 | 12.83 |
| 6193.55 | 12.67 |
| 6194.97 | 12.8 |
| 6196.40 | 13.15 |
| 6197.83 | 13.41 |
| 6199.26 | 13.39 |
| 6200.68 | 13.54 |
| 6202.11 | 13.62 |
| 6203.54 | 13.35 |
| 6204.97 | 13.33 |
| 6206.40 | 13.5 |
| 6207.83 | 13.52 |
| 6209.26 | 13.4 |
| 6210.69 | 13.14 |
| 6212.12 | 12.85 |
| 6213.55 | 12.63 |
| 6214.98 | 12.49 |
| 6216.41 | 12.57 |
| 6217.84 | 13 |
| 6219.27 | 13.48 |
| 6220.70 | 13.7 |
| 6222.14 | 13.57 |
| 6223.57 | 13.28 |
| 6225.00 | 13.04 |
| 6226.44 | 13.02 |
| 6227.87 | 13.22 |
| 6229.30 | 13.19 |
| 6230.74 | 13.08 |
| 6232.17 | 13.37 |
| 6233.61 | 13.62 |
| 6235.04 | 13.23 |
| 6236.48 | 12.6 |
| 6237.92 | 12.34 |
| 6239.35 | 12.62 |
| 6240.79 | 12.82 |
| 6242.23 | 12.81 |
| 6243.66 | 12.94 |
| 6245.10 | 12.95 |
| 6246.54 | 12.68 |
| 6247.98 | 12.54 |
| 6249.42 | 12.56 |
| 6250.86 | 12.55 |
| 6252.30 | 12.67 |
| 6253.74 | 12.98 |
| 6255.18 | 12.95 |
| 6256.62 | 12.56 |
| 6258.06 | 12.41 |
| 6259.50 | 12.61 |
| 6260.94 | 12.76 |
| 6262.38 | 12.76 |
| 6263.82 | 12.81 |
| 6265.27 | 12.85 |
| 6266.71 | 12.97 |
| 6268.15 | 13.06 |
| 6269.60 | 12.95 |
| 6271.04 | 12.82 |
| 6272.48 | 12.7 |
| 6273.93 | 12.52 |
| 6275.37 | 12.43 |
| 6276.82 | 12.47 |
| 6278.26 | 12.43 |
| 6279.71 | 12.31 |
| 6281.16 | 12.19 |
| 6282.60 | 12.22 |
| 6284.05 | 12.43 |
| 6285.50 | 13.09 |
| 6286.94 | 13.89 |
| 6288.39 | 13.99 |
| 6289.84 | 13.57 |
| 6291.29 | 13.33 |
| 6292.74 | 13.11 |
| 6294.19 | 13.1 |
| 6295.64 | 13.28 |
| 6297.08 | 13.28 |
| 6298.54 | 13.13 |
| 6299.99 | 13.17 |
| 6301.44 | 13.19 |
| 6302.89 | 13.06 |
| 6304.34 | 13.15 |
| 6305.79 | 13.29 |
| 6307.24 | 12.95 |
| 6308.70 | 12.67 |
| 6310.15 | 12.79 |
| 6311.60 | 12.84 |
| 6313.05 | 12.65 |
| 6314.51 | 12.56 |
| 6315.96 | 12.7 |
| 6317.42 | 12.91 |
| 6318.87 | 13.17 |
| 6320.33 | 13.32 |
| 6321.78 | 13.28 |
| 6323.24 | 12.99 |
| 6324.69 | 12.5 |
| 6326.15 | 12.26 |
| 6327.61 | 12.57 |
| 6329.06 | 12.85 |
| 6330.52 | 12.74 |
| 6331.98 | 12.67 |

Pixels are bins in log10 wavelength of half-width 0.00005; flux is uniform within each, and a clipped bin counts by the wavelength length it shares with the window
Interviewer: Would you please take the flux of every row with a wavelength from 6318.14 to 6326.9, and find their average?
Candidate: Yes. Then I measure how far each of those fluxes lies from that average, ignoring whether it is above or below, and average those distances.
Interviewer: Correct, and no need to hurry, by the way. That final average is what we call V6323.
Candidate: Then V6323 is 0.36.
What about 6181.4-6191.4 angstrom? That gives 0.24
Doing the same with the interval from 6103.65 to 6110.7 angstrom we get 0.37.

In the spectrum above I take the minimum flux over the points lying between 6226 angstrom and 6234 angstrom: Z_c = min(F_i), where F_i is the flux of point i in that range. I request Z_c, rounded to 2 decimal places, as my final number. 13.02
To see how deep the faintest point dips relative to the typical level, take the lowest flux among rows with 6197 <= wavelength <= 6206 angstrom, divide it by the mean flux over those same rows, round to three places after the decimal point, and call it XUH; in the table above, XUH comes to 0.992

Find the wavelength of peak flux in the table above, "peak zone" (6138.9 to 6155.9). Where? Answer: 6141.01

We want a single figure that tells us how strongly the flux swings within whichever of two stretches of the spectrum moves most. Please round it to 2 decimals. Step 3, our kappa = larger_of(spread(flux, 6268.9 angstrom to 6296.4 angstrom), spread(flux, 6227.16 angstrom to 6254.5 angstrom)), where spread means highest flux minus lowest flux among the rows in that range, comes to 1.80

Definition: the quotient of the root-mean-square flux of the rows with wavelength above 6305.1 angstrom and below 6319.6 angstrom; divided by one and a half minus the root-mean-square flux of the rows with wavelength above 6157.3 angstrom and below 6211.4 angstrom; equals -1.09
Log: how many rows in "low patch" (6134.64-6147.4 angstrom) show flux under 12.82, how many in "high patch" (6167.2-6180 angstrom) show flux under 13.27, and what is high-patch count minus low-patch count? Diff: 7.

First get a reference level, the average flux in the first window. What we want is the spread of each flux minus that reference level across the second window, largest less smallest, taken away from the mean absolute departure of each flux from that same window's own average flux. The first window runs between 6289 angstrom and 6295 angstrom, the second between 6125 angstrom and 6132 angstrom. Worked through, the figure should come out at -0.12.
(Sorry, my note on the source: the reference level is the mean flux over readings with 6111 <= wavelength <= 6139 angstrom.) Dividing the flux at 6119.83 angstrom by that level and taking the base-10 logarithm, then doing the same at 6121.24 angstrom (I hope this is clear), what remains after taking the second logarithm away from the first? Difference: 0.009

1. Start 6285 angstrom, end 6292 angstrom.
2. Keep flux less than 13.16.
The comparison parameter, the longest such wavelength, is 6285.50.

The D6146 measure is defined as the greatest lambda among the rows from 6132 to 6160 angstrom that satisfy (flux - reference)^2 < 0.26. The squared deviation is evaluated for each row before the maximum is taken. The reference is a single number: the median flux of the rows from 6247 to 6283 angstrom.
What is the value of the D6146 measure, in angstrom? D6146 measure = 6150.91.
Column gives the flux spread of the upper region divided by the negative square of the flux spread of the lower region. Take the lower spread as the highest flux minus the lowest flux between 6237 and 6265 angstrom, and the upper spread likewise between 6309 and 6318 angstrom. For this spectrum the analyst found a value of -0.85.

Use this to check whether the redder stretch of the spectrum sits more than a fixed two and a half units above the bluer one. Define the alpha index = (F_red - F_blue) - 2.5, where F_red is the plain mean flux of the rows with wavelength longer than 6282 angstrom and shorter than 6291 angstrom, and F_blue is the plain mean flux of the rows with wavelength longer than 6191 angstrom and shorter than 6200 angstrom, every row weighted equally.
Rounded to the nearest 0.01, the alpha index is -2.34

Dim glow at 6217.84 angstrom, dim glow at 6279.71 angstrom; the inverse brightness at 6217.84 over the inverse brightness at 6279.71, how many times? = 0.95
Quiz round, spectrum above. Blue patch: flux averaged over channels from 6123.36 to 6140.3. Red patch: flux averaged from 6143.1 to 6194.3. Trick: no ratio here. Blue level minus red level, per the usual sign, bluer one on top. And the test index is 0.27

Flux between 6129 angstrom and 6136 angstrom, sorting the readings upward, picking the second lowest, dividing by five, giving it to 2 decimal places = 2.67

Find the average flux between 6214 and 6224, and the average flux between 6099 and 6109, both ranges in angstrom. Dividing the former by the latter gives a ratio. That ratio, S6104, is 0.95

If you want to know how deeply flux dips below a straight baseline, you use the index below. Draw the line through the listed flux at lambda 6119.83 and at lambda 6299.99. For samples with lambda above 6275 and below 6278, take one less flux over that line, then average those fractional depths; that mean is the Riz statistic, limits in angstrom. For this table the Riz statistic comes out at 0.060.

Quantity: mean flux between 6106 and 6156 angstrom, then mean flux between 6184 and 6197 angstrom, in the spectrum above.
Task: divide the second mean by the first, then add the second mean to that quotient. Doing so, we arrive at 14.2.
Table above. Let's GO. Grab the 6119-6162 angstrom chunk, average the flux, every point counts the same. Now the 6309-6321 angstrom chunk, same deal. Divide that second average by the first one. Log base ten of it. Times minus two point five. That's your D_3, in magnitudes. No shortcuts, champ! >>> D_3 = 0.042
